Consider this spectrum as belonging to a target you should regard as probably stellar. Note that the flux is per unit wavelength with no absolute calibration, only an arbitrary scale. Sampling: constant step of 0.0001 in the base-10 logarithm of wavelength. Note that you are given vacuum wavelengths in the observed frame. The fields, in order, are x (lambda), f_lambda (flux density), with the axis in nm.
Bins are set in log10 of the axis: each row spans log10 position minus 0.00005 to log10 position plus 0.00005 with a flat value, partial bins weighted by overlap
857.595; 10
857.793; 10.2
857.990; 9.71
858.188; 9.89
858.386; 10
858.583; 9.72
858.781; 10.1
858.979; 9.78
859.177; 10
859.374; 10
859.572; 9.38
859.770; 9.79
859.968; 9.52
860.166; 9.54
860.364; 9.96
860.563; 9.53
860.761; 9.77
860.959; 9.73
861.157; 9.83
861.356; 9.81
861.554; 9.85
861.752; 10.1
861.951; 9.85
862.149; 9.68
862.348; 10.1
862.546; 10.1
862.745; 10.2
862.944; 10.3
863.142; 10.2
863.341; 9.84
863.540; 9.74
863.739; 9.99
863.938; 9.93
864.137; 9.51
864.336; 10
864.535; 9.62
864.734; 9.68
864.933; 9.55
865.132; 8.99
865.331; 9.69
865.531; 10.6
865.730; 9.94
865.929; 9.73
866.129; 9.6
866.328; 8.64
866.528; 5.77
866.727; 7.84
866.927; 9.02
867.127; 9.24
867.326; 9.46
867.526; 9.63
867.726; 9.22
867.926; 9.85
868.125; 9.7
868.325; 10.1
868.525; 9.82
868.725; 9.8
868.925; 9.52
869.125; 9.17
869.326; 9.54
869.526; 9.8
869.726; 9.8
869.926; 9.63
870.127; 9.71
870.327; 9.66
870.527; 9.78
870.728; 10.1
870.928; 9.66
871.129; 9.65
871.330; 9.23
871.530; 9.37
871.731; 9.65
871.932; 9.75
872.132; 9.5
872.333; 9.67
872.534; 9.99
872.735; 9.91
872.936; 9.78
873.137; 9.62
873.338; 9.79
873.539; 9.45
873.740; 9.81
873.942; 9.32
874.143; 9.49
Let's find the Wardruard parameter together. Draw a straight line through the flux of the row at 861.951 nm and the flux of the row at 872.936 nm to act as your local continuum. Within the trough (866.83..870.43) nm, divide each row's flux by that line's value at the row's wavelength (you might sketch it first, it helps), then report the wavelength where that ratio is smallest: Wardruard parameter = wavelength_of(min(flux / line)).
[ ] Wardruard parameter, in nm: 866.927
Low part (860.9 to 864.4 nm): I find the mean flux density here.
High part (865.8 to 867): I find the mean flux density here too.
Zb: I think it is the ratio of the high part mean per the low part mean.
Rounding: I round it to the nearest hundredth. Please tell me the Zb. 0.85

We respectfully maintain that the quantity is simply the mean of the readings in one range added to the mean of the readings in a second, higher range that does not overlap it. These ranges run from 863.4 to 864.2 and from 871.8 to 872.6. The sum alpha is 19.5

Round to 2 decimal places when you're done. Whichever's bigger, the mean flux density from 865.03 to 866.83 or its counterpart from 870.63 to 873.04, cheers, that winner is 9.69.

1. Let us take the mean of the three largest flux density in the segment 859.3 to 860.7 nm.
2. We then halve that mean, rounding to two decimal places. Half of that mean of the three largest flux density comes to 4.96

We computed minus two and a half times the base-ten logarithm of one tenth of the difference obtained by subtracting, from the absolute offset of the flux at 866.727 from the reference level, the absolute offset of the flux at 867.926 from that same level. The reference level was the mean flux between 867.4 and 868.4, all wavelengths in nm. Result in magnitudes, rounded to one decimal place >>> 1.9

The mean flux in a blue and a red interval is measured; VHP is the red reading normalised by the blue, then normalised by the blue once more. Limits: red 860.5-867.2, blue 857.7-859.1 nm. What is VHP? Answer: 0.098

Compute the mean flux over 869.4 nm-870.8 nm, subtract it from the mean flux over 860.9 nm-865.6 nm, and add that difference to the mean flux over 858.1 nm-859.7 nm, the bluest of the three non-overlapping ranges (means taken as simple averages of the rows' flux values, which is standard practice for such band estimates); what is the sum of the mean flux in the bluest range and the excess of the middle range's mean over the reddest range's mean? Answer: 9.95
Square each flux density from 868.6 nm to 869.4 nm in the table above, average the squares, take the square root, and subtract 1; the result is 8.51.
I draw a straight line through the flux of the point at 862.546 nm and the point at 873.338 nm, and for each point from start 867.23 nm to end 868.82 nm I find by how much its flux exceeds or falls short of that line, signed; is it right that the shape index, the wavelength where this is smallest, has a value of 867.726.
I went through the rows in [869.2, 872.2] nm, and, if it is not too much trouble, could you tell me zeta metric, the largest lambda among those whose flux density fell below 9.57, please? 872.132 nm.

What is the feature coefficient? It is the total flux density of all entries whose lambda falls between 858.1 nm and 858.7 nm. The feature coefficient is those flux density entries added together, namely 29.6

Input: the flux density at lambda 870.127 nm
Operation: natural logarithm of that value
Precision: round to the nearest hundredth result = 2.27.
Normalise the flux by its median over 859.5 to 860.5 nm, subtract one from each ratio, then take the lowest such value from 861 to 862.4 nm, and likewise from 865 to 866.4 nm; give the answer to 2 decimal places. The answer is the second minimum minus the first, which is -0.11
